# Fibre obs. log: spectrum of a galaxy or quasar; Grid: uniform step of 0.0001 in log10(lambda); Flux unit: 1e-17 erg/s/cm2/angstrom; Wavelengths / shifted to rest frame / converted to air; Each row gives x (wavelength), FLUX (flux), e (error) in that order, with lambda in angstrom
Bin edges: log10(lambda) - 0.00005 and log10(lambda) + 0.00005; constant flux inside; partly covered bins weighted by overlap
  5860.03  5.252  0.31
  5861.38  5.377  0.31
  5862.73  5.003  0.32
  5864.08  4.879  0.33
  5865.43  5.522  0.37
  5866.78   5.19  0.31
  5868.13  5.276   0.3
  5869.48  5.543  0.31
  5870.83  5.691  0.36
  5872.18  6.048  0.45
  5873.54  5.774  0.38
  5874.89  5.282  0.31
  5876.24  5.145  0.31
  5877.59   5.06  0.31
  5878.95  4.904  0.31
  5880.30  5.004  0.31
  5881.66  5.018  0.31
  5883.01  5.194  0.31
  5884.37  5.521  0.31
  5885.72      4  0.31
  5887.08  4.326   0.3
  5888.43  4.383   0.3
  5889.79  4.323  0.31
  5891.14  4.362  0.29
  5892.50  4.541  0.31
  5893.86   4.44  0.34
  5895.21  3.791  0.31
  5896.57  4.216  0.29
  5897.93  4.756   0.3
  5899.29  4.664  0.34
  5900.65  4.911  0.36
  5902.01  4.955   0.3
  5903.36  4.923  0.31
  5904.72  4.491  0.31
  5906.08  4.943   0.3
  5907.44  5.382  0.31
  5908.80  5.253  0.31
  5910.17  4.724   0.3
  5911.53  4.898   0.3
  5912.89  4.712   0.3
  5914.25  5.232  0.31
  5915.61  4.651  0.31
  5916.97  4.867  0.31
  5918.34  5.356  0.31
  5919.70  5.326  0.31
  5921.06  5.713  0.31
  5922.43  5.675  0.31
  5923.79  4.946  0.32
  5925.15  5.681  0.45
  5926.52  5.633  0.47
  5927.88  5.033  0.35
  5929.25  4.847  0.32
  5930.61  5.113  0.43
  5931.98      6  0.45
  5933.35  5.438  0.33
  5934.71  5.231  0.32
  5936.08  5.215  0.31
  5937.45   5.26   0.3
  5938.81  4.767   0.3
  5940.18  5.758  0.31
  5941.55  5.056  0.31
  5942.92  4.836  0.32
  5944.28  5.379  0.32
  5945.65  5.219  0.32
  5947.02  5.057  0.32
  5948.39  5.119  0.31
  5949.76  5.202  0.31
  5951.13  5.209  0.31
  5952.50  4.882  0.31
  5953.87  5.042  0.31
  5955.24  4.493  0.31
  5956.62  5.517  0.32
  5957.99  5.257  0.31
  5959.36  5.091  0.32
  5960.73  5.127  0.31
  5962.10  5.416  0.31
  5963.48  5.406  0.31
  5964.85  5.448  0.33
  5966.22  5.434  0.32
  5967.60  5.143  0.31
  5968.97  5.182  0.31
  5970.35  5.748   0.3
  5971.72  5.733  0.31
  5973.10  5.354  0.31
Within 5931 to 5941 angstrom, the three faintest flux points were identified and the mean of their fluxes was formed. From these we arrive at 5.1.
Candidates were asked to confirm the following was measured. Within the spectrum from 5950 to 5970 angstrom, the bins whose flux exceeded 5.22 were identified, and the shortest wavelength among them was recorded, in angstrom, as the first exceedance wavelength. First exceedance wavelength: 5956.62 angstrom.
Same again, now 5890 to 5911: 5907.44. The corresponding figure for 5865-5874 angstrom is 5865.43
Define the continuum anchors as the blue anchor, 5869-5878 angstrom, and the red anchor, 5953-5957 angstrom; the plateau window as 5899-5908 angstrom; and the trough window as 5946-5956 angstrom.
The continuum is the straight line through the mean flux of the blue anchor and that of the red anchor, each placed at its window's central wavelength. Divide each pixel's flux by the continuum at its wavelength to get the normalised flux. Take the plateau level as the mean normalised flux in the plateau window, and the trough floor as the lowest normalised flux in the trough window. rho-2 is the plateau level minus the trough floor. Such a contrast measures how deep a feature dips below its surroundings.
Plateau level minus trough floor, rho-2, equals 0.02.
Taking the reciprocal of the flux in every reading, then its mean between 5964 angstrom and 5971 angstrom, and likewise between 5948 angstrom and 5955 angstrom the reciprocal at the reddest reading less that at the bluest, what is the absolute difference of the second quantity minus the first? 0.183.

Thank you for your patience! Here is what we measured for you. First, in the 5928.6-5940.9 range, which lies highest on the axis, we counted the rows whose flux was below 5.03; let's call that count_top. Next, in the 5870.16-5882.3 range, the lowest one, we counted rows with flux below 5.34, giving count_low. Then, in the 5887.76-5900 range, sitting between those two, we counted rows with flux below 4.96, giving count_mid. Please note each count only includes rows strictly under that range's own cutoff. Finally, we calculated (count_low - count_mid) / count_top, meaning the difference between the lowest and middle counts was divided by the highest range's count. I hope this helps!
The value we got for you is -1.5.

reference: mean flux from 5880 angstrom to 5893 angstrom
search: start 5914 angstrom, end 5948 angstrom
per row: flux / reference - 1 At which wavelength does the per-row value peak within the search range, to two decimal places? 5931.98 angstrom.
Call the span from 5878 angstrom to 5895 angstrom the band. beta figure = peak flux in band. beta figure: 5.521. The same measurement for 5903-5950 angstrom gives 6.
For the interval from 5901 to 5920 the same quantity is 5.382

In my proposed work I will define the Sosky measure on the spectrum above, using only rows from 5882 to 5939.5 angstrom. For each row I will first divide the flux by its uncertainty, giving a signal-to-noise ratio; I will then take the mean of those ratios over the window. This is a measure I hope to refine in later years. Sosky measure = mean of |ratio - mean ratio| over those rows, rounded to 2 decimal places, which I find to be 1.44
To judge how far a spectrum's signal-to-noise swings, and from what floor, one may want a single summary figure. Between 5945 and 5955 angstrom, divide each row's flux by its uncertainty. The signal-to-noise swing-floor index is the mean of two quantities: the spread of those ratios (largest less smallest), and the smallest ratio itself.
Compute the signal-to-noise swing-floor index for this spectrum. 8.4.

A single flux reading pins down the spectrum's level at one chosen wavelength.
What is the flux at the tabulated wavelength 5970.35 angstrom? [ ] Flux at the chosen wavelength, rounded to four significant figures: 5.748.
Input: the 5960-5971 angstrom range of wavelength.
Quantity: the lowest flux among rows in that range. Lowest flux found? 5.127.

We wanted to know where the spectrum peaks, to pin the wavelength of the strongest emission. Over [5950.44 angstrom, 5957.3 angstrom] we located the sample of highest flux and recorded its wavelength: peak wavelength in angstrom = 5956.62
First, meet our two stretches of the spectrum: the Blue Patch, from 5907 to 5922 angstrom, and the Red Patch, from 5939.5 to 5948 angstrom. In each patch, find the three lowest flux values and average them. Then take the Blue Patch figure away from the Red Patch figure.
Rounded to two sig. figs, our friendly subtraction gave 0.29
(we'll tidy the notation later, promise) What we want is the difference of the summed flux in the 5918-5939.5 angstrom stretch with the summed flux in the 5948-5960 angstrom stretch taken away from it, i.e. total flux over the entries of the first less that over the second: 39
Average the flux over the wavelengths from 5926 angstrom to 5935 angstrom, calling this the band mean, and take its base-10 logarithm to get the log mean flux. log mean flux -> 0.73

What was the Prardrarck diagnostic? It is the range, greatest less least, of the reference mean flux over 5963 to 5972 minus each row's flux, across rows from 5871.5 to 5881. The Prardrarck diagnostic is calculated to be 1.14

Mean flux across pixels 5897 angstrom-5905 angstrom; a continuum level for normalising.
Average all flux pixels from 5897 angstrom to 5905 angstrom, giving 4.78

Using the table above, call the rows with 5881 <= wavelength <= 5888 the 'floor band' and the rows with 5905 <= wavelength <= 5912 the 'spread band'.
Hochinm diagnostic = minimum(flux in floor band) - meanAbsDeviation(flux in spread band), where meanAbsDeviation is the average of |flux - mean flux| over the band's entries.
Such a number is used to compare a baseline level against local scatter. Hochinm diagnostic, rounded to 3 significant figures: 3.78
